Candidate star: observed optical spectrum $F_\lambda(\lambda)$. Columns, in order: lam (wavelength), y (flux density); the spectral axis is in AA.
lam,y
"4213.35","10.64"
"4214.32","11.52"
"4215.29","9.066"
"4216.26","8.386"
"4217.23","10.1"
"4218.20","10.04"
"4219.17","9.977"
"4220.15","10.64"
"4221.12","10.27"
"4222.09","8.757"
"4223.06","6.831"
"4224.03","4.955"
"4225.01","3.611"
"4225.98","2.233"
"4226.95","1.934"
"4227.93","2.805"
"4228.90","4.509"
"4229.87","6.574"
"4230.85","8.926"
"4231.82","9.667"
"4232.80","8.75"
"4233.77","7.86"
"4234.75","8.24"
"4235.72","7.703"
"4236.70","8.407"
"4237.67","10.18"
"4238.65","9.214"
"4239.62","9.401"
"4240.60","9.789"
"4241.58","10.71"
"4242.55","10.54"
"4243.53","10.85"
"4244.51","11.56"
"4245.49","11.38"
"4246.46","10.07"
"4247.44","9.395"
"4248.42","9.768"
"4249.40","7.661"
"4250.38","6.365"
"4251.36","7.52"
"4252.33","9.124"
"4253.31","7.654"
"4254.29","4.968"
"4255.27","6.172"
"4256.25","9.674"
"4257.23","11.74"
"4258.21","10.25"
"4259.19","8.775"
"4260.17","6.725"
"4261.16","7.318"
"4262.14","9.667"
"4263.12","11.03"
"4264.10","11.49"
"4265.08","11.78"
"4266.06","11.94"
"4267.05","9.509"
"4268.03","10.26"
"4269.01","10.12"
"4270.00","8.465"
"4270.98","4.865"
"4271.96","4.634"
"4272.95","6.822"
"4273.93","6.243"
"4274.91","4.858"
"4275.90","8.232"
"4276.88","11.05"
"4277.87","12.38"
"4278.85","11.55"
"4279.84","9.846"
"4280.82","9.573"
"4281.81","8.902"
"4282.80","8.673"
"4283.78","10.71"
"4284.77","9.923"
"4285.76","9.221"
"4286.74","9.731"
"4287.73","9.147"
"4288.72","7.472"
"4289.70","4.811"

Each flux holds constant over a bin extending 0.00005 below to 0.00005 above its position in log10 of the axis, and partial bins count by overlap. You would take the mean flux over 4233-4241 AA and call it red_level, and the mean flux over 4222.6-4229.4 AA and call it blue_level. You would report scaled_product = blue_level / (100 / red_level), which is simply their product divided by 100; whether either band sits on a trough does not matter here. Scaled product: 0.34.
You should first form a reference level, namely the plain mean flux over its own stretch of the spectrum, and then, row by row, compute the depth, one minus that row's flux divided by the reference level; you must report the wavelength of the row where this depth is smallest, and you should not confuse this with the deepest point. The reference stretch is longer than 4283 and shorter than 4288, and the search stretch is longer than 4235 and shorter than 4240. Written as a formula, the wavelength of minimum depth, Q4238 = 4237.67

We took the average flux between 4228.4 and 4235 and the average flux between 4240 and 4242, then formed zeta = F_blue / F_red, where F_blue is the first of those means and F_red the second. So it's 0.8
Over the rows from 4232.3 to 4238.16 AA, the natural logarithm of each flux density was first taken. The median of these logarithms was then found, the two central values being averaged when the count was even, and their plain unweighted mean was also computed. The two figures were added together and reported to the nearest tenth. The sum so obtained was 4.3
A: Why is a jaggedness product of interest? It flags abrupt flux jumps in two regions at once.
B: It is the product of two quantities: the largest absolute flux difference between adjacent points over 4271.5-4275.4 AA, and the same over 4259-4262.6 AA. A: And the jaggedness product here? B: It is 5.1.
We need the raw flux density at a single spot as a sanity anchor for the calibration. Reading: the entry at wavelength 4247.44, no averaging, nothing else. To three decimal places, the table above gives 9.395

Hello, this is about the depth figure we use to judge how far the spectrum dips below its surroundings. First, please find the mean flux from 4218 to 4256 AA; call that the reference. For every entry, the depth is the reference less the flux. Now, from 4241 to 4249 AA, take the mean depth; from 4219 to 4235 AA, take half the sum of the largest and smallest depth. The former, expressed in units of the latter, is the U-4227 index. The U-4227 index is -1.4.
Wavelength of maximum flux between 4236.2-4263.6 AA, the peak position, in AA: 4257.23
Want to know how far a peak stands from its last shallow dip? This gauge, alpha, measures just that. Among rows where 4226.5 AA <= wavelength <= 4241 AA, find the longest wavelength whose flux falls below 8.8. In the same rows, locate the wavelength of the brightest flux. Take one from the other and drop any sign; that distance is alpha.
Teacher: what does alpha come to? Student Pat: 1.0 AA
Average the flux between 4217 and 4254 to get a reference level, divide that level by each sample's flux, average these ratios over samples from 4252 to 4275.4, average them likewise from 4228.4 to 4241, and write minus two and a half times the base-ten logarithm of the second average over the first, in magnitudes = 0.0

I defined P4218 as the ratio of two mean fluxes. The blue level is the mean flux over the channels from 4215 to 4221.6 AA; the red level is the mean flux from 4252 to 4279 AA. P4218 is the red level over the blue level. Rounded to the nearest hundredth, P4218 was 0.90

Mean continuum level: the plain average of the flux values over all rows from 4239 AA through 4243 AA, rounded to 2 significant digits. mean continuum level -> 10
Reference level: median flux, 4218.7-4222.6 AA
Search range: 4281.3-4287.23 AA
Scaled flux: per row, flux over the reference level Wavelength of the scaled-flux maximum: 4283.78 AA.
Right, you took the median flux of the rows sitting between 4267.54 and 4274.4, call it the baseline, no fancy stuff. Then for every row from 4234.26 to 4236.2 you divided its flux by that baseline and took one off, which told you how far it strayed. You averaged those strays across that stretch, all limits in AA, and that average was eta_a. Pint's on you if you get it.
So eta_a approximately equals 0.17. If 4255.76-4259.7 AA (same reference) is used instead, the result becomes 0.48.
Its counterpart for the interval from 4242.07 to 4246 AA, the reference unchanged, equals 0.62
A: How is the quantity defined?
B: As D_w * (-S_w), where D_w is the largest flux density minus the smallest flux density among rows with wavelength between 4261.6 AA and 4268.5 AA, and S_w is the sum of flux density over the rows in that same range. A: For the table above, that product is -184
